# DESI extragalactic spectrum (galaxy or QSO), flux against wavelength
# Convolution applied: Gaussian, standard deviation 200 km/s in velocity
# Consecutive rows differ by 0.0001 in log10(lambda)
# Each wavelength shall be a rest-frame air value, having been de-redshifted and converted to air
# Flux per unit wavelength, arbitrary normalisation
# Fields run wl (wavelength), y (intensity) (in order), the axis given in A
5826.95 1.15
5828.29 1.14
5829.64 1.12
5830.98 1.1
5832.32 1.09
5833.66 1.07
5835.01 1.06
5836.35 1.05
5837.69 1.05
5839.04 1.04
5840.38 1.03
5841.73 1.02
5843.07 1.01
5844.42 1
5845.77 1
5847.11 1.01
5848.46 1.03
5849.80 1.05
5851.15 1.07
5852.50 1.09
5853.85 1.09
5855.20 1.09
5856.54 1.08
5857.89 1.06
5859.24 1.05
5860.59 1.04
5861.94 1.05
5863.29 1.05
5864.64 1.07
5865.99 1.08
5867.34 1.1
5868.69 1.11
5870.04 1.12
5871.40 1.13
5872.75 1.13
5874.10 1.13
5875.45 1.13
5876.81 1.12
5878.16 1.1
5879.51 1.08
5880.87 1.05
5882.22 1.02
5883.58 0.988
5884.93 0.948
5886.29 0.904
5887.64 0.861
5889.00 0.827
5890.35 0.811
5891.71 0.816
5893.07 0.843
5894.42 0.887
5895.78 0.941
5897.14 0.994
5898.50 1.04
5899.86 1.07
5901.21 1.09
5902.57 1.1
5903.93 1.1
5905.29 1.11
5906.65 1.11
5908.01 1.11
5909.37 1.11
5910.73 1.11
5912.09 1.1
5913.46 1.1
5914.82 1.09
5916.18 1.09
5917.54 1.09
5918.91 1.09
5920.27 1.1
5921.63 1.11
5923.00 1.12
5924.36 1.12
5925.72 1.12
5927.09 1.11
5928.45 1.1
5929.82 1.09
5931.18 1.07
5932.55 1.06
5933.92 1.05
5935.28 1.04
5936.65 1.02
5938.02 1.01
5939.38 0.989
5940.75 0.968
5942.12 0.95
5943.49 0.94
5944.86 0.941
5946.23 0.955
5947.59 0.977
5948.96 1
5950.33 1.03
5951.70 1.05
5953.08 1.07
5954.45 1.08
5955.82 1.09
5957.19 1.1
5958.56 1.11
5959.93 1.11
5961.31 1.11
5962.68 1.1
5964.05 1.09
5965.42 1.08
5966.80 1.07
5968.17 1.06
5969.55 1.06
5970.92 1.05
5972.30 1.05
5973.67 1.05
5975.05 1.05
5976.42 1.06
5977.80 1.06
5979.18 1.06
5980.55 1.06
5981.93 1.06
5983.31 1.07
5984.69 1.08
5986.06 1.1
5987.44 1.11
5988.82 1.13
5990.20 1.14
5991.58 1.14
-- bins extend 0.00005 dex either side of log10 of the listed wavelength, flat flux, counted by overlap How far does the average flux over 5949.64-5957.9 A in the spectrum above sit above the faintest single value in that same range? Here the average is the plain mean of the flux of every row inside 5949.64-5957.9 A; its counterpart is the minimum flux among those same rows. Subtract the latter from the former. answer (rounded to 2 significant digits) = 0.040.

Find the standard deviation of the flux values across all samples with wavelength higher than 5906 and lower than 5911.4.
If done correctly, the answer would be 0.0000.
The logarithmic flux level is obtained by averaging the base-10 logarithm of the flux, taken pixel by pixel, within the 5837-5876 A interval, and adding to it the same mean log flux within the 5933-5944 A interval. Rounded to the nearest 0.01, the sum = 0.03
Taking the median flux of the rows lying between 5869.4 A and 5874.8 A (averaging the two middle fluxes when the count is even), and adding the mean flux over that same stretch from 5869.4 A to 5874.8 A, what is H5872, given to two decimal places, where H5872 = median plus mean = 2.26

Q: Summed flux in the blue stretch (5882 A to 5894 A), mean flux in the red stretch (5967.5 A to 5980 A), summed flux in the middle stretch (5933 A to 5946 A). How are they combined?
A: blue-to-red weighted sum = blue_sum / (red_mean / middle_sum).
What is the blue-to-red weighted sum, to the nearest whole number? 68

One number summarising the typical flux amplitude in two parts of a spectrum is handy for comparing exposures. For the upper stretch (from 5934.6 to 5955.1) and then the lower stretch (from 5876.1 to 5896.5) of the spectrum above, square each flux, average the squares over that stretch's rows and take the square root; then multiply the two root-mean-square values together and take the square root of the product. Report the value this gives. 0.98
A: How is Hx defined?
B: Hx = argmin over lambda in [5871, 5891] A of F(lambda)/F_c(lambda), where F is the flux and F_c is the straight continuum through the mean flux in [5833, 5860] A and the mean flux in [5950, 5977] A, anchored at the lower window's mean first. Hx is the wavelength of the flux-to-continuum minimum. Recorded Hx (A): 5890.35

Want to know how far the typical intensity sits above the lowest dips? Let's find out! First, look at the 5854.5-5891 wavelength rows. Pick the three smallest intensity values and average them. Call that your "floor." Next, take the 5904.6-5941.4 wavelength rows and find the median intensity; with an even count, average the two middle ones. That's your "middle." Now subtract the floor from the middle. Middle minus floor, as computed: 0.27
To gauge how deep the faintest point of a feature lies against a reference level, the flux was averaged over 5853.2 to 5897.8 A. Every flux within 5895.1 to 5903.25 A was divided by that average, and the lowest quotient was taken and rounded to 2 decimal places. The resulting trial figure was 0.92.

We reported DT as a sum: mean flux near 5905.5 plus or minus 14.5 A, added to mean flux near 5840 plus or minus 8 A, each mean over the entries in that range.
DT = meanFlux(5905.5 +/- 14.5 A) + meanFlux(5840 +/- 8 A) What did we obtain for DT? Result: 2.08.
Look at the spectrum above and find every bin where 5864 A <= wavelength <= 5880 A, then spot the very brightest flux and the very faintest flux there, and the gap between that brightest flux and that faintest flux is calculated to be 0.06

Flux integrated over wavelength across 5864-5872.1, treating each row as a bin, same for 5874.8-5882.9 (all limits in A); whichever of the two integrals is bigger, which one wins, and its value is 8.9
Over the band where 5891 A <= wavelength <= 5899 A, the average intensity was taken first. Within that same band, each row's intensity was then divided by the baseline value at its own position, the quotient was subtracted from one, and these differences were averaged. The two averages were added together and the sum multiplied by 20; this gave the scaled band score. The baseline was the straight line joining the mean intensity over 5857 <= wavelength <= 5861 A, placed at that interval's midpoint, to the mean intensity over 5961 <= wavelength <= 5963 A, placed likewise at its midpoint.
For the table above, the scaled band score 21.2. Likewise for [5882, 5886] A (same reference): 21.2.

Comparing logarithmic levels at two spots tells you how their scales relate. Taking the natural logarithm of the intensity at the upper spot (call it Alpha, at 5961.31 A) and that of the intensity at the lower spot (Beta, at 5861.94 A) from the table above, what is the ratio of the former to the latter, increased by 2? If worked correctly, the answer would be 4.1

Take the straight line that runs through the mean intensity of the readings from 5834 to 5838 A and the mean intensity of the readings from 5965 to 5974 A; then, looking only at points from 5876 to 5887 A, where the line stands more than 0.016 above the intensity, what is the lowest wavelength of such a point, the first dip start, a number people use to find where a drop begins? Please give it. 5882.22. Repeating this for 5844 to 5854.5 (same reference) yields 5844.42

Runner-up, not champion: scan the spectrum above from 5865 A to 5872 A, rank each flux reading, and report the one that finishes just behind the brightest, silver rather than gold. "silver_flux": 1.12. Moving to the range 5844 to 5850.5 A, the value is 1.03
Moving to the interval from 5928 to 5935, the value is 1.09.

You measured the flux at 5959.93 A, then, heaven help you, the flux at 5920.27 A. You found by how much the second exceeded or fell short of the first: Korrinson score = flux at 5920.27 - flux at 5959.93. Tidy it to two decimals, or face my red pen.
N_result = -0.01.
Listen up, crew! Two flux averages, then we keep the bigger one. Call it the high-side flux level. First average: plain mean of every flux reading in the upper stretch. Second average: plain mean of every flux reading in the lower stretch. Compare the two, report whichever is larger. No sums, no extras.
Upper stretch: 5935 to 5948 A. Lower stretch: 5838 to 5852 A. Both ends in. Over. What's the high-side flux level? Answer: 1.03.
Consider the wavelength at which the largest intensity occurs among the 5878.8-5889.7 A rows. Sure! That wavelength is 5879.51 A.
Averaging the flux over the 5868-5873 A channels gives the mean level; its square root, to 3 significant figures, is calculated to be 1.06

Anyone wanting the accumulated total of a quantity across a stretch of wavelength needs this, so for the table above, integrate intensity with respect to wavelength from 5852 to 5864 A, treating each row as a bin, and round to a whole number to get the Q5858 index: 13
